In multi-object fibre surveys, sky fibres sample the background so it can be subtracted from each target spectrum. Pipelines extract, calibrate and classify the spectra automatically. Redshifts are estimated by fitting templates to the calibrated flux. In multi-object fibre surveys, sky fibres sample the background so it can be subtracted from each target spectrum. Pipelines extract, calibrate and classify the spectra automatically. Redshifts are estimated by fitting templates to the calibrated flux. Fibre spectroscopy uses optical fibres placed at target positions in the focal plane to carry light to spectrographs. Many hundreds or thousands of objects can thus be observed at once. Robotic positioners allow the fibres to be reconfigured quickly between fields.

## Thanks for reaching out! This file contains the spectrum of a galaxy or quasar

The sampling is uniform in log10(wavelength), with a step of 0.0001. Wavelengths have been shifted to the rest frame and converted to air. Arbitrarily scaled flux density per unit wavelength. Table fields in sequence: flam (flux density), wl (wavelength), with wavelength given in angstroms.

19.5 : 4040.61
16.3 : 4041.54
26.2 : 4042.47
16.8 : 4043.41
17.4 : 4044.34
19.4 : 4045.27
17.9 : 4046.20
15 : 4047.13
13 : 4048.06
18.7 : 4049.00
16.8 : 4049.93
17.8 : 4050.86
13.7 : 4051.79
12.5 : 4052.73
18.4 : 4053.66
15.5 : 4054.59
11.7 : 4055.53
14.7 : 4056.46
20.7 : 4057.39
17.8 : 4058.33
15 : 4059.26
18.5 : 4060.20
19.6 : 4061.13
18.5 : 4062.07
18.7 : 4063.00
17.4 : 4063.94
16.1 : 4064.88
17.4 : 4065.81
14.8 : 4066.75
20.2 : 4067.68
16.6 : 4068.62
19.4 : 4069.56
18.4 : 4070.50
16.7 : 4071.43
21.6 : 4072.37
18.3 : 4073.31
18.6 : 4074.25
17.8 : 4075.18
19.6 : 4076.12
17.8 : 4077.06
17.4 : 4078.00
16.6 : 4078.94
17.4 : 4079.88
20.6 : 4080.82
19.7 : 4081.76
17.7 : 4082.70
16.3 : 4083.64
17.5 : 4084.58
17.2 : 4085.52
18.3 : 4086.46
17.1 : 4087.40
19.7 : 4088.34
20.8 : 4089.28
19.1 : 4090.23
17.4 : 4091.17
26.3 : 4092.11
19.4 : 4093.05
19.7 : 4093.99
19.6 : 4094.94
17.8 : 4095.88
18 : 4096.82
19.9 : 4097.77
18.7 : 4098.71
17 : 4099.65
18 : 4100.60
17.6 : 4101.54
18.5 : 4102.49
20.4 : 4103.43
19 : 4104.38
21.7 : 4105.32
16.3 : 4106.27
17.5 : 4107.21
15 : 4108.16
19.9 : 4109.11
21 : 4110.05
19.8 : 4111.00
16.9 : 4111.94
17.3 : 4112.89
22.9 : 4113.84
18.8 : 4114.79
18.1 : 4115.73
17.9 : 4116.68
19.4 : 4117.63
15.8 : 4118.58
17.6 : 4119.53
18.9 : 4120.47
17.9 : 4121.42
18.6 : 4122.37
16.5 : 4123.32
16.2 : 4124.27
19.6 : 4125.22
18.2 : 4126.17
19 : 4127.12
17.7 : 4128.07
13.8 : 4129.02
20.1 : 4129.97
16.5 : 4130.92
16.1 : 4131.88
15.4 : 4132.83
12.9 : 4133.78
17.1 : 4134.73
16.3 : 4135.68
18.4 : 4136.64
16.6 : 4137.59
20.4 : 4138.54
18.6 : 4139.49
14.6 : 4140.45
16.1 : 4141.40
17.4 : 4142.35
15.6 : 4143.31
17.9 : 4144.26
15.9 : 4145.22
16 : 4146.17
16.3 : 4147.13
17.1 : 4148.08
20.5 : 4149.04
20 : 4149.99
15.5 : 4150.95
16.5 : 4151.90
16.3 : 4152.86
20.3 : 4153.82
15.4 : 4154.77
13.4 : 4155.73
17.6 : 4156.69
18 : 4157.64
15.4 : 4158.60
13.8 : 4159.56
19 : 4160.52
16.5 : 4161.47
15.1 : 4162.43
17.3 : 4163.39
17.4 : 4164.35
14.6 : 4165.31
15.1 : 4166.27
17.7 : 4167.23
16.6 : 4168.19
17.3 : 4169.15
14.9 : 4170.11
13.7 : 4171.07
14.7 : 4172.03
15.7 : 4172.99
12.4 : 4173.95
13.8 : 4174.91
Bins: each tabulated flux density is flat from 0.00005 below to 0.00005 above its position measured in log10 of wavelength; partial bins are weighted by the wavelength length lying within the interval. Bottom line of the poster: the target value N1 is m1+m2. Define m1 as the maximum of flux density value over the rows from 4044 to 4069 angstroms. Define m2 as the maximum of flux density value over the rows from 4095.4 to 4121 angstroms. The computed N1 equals 44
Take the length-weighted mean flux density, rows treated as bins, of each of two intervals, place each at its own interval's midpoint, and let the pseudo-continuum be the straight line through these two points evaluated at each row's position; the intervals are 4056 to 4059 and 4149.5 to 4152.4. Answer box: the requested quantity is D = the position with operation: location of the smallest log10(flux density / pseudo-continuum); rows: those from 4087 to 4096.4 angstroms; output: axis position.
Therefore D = 4087.40 angstroms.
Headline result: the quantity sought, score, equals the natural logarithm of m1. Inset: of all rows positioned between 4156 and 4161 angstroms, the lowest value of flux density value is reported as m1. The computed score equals 2.62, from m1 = 13.8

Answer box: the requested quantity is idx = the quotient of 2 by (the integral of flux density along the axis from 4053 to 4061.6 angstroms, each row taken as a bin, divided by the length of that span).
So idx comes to 0.119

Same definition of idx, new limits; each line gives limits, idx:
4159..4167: 0.124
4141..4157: 0.118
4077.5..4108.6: 0.108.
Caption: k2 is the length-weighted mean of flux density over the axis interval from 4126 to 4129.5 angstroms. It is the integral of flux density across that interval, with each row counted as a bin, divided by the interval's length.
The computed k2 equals 17.1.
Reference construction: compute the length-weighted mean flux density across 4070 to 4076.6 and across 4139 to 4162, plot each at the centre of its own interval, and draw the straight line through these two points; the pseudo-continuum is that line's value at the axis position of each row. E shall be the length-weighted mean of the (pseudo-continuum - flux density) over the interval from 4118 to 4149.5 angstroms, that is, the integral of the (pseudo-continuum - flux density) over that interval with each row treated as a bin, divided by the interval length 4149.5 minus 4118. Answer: 0.09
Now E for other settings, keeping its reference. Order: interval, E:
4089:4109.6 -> -0.88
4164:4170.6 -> 0.21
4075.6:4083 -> 0.22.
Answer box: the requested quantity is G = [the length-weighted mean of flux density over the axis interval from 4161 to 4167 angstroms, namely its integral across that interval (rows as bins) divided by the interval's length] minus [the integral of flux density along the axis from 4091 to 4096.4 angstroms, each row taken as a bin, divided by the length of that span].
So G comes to -4.1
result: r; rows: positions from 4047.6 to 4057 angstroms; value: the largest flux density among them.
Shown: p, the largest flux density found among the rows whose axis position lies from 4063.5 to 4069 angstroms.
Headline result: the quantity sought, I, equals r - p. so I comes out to -1.5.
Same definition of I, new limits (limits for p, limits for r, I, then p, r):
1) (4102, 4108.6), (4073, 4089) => -1.1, 21.7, 20.6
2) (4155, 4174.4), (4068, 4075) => 2.6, 19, 21.6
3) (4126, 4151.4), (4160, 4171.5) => -1.5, 20.5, 19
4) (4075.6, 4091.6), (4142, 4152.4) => -0.3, 20.8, 20.5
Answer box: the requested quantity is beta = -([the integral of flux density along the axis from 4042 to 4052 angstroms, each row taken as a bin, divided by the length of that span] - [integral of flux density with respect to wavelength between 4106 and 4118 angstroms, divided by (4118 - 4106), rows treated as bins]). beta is 0.9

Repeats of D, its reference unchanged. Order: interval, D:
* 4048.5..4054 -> 4052.73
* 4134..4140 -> 4135.68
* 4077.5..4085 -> 4083.64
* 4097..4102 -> 4099.65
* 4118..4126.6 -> 4118.58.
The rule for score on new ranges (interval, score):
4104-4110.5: 2.71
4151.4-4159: 2.60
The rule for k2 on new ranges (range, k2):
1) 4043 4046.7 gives 17.9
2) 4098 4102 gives 18.0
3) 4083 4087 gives 17.4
